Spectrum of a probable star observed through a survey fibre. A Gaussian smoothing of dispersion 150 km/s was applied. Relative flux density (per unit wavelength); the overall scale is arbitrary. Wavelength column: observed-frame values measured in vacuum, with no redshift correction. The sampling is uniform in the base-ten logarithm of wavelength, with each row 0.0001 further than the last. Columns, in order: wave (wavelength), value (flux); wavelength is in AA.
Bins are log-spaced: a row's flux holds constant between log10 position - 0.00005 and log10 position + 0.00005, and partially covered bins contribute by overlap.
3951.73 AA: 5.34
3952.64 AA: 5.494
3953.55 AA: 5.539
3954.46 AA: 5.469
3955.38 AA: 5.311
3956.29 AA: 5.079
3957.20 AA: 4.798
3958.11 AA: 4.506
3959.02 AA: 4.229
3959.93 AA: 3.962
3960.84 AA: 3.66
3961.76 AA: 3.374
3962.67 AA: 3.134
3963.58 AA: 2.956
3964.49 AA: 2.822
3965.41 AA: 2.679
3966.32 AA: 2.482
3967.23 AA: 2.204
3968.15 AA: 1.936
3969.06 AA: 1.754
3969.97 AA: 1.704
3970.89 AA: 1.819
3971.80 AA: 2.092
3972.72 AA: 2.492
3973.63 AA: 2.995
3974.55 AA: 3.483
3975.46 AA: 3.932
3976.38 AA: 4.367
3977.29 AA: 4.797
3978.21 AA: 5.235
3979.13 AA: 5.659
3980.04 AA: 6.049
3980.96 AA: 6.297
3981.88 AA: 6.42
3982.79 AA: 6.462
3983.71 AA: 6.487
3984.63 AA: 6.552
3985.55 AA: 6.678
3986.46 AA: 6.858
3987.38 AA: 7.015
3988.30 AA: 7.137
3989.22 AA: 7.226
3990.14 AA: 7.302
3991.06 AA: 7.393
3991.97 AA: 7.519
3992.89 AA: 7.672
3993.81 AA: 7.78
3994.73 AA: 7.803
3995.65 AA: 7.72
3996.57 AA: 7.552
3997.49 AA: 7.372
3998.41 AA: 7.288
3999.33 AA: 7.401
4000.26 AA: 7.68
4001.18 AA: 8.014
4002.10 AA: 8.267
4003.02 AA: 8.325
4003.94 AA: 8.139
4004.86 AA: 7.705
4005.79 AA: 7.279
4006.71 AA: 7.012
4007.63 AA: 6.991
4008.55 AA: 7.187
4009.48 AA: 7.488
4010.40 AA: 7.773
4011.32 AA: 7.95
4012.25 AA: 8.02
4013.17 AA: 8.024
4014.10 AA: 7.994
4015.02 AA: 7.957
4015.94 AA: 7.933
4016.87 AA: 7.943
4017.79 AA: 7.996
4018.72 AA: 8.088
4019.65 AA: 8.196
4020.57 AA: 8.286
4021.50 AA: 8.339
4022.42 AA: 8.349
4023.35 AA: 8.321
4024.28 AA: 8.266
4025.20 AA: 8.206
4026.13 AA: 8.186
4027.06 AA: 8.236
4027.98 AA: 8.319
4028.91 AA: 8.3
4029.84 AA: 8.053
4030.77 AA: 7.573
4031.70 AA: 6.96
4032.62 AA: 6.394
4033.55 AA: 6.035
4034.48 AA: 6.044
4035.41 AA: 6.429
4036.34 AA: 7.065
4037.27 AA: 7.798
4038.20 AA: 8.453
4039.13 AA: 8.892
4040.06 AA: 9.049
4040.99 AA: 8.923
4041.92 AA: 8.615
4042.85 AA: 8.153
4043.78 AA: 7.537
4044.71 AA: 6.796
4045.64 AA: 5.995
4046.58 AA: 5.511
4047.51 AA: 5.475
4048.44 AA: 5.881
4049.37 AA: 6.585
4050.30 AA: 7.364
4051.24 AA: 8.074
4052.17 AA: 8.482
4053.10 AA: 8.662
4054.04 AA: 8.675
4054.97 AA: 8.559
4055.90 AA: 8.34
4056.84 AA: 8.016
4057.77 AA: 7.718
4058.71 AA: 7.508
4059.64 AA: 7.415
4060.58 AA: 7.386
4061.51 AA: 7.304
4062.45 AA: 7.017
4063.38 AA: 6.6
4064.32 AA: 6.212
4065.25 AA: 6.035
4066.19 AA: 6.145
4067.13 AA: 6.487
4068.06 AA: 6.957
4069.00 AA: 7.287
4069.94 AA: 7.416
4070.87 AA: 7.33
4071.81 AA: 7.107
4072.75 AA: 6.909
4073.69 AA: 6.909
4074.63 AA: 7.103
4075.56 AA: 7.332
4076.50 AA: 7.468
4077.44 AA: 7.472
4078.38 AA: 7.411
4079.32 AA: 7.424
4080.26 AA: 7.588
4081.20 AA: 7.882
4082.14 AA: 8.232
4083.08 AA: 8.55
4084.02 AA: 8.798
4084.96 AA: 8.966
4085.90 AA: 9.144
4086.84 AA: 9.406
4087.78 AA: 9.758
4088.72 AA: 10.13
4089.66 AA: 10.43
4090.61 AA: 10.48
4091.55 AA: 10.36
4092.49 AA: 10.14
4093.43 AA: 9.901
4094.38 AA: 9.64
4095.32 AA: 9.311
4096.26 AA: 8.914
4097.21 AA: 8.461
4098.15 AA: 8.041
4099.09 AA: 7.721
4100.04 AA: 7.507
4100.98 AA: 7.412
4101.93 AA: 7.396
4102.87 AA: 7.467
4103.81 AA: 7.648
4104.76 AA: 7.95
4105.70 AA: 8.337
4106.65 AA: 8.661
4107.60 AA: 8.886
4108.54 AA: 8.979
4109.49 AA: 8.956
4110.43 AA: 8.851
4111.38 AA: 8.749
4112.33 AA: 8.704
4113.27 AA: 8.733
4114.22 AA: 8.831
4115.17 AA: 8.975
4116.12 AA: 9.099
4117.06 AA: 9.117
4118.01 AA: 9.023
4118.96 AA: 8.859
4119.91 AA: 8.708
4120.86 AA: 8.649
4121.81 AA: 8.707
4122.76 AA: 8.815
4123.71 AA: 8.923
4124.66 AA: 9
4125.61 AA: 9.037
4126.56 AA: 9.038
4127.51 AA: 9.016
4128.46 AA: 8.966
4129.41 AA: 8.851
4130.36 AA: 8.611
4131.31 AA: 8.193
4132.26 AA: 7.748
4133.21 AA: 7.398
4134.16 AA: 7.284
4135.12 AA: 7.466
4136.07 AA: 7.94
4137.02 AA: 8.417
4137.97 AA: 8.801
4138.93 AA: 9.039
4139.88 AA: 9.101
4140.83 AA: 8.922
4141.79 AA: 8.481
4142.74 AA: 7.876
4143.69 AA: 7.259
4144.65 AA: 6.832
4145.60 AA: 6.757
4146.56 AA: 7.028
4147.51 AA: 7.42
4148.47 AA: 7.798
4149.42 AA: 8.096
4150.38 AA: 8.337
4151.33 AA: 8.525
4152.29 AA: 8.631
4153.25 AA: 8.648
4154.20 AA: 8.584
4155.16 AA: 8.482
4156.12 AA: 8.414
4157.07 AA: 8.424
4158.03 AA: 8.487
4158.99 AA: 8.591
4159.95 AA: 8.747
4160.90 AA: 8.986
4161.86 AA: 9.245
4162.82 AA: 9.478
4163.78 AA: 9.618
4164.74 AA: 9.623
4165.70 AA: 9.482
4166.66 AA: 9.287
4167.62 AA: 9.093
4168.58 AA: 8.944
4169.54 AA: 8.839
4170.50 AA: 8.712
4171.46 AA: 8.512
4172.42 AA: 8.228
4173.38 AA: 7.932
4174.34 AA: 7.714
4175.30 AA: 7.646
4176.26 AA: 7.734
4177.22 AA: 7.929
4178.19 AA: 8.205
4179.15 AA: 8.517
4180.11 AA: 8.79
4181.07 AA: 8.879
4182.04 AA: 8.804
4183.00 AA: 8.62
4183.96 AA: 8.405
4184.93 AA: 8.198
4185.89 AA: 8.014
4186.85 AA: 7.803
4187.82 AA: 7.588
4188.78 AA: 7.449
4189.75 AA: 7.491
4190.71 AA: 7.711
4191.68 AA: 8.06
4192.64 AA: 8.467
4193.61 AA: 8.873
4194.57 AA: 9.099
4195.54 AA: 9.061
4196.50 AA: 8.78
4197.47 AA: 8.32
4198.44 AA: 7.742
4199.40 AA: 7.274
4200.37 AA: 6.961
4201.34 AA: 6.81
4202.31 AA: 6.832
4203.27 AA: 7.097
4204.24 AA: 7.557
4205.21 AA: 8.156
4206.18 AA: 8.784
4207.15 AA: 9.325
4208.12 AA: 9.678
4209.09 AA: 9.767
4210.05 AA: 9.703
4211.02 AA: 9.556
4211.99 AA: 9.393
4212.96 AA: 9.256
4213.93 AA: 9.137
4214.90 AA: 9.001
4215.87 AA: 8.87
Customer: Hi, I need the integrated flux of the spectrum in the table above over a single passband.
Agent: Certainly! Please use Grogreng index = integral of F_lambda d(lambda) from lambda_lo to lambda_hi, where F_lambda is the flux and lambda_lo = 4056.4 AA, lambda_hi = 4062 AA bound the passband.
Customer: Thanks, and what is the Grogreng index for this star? 42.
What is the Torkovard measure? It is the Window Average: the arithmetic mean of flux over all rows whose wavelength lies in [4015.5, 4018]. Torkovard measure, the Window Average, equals 8.0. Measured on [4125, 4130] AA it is 9.0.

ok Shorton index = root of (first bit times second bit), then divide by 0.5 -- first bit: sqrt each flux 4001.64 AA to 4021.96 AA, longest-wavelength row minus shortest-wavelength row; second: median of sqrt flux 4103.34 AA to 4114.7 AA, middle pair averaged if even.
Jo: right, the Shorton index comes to 0.4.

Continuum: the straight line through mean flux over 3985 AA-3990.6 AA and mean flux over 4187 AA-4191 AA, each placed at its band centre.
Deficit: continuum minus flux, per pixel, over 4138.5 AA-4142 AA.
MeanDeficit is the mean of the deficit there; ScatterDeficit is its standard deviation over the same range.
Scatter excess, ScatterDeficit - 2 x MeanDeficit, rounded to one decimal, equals 3.2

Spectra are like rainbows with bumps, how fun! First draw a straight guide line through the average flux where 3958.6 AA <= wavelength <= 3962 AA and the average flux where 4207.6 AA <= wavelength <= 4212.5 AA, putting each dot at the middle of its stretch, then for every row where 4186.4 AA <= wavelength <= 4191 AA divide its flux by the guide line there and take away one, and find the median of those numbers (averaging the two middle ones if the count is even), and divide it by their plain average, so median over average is 1.00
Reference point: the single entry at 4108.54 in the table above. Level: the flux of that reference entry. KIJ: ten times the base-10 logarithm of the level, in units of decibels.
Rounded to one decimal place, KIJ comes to 9.5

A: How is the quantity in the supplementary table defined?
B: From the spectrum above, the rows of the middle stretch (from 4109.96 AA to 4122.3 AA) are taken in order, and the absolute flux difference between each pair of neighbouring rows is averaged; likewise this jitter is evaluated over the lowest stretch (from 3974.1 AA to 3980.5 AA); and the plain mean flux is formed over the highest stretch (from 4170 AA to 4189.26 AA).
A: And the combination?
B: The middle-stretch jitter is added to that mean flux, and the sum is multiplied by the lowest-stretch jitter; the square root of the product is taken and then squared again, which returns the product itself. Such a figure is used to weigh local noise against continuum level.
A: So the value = 3.54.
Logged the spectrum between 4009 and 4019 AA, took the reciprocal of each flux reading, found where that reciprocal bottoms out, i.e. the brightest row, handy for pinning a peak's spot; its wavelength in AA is 4018.72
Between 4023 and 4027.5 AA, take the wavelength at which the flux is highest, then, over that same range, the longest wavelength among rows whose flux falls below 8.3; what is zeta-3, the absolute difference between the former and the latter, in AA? 3.7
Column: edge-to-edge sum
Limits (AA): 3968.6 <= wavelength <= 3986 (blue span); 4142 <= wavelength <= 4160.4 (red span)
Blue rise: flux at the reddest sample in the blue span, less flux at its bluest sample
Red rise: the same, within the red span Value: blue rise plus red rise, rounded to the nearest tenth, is 5.8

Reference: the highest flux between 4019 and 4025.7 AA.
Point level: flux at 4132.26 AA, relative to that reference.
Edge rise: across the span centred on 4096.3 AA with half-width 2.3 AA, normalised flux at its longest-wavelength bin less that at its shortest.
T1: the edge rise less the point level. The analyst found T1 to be -1.12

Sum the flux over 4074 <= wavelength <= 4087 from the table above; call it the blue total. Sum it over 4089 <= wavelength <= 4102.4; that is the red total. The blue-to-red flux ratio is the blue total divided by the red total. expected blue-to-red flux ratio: 0.90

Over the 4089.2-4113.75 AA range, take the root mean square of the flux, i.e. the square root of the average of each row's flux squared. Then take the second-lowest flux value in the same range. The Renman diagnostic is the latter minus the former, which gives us -1.39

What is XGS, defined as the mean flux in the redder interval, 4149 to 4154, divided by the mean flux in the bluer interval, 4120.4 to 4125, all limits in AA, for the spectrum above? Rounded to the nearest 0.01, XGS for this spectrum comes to 0.96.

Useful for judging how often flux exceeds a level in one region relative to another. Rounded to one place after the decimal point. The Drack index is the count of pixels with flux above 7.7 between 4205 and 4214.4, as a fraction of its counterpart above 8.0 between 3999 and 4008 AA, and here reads 2.5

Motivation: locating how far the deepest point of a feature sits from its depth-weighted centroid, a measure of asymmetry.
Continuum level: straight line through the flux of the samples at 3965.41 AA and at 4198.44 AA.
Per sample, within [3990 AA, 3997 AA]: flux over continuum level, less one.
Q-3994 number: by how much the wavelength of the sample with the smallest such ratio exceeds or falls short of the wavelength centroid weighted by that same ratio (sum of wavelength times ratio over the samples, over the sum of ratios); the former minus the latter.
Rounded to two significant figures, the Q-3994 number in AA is 3.2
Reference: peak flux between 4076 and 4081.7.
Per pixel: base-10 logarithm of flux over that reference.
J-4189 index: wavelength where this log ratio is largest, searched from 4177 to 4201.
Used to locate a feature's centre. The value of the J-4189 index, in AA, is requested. 4194.57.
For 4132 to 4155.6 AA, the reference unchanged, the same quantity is 4139.88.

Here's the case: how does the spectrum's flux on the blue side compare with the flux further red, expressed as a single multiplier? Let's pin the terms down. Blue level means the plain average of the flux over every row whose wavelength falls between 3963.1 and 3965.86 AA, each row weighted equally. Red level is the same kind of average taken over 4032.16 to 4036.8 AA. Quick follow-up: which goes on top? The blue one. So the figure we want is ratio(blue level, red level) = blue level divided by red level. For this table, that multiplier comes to 0.44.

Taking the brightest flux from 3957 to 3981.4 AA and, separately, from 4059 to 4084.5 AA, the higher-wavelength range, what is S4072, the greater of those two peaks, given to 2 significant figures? 8.8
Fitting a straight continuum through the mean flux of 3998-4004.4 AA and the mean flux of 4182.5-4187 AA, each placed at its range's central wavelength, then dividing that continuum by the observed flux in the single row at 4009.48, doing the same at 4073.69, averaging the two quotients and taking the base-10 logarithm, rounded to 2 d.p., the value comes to 0.04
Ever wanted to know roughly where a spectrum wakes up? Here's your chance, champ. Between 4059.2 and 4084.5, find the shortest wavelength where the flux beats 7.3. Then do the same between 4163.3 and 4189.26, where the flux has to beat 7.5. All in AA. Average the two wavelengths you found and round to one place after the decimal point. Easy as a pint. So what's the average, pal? 4111.7 AA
